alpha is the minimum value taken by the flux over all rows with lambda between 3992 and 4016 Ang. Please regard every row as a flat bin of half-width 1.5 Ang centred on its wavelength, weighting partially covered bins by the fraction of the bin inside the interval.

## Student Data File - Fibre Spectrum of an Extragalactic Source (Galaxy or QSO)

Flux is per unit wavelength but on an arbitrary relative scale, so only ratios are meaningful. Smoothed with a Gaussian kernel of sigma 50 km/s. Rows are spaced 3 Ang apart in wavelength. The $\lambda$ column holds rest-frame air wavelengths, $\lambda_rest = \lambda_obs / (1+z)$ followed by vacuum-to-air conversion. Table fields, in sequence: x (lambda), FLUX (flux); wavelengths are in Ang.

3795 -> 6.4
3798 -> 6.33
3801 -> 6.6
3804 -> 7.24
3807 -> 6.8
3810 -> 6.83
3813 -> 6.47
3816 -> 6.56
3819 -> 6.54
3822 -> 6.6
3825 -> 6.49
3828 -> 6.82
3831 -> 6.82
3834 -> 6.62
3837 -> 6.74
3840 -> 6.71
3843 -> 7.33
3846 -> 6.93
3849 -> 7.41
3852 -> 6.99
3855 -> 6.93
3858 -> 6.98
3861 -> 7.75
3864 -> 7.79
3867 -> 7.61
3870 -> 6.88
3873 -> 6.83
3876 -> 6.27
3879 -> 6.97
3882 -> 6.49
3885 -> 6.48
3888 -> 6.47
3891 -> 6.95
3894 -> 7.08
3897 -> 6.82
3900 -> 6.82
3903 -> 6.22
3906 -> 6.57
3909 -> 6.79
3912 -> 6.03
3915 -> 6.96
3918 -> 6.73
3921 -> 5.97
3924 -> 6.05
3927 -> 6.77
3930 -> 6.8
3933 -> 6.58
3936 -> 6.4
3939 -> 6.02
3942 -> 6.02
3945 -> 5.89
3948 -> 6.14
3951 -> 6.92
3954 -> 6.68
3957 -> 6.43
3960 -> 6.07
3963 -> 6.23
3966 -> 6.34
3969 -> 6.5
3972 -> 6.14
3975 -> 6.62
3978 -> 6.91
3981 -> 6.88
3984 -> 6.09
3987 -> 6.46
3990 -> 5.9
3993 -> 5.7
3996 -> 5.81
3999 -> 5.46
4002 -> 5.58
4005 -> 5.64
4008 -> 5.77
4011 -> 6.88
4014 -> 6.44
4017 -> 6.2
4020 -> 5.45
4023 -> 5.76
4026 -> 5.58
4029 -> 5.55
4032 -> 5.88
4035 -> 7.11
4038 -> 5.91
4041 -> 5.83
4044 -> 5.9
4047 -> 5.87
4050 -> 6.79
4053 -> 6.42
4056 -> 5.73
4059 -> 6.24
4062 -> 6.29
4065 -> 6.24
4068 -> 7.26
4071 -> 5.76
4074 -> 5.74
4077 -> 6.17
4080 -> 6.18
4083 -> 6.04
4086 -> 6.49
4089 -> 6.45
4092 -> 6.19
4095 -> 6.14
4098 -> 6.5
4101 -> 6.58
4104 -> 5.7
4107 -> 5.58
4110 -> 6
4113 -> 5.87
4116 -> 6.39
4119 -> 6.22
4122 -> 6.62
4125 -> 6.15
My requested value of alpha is 5.46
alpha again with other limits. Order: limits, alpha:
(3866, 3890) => 6.27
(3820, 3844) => 6.49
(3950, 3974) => 6.07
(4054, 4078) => 5.73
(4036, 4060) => 5.73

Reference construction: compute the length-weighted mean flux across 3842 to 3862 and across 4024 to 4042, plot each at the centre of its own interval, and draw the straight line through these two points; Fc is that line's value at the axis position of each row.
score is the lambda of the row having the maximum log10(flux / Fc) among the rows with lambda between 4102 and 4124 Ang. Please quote 4122 Ang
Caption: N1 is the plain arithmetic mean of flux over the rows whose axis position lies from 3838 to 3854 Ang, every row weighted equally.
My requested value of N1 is 7.07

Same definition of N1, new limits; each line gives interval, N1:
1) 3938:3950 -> 6.02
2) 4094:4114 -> 6.05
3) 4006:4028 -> 6.01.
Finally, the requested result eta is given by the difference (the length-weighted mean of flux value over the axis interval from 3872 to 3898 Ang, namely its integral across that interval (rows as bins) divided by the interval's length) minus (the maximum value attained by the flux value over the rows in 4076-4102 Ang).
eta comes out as 0.1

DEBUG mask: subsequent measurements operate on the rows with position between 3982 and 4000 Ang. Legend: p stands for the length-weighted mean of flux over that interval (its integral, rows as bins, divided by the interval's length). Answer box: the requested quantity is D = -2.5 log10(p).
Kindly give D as -1.93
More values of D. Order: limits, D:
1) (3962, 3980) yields -2.03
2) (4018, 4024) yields -1.88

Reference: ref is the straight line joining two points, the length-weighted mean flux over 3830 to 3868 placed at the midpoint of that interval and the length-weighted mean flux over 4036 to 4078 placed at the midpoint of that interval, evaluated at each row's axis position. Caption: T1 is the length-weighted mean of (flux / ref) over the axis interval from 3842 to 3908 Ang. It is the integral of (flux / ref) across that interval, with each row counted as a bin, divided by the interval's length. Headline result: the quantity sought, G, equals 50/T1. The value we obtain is 50.5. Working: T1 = 0.99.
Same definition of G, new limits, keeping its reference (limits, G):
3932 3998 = 52.3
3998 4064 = 52.2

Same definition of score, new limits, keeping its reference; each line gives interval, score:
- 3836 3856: 3849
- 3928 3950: 3930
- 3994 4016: 4011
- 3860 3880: 3864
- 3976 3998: 3978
